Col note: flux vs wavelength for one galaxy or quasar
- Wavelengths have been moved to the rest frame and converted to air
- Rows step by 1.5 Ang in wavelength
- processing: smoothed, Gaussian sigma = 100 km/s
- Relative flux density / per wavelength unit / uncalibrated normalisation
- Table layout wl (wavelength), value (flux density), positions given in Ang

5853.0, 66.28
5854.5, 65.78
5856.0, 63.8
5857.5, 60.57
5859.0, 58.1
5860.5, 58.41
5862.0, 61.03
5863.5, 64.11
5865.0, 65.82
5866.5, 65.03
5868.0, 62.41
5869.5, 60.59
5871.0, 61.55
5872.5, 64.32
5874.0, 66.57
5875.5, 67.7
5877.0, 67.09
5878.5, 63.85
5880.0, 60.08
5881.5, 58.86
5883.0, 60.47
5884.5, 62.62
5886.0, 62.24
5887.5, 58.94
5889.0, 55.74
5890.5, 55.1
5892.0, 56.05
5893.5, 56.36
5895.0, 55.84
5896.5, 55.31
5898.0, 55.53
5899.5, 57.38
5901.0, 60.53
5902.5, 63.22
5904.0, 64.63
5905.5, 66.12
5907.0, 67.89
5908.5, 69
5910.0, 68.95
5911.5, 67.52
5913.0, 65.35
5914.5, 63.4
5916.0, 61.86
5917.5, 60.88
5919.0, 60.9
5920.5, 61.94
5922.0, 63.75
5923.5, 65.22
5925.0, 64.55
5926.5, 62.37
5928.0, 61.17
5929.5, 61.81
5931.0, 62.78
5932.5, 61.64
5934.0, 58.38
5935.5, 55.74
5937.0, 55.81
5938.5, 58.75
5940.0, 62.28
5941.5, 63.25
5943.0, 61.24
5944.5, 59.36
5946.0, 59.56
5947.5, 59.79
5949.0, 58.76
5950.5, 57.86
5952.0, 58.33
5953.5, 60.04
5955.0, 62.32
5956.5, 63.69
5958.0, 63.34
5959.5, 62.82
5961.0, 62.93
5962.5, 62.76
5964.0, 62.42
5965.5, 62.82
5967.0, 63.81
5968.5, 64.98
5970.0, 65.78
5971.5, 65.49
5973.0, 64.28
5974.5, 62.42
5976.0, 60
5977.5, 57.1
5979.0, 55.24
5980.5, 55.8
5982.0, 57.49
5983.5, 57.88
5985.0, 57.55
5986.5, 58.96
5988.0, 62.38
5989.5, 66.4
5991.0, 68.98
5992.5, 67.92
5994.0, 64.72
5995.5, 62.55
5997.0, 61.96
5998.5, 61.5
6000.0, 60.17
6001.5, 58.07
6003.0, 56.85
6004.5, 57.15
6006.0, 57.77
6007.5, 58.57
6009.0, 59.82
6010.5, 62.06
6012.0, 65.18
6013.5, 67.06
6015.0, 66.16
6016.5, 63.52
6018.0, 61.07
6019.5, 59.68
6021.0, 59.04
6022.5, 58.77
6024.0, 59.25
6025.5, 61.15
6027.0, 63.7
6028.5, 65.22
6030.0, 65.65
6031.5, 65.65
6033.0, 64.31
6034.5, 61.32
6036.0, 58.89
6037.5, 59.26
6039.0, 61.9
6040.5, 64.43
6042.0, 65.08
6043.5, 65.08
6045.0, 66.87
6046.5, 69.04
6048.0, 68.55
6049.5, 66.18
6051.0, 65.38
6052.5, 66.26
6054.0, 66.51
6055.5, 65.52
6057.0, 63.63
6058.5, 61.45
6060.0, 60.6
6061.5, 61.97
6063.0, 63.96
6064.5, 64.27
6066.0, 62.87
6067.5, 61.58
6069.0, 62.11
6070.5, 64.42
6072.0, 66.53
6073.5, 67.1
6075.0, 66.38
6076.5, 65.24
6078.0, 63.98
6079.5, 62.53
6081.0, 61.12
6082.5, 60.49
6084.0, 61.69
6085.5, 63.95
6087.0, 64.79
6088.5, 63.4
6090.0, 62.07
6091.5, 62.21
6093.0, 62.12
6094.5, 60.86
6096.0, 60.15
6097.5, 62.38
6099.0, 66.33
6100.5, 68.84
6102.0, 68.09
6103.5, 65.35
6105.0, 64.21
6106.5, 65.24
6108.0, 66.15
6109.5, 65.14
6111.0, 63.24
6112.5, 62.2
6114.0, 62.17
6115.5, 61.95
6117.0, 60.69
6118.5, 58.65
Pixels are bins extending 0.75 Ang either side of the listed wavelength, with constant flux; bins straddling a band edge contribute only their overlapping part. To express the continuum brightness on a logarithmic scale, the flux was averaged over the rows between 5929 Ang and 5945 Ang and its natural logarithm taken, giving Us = 4.096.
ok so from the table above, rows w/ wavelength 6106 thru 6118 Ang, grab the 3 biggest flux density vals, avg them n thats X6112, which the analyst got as 65.5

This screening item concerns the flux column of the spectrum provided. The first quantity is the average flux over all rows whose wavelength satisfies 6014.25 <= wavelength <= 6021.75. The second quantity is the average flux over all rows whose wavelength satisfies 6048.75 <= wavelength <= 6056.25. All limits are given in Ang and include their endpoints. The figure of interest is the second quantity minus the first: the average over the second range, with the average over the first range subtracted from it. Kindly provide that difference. 4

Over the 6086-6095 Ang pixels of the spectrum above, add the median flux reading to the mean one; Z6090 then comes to 125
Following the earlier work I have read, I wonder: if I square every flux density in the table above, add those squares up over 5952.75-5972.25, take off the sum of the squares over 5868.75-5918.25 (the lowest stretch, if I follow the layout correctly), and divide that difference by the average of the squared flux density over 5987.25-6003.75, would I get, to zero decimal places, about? -19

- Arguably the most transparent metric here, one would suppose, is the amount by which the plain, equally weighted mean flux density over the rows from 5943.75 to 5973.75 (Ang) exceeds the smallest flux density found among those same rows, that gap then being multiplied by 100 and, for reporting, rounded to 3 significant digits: 420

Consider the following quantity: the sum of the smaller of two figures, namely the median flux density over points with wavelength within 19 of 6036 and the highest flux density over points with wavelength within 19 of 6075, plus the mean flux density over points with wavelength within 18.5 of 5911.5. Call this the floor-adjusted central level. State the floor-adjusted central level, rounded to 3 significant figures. 127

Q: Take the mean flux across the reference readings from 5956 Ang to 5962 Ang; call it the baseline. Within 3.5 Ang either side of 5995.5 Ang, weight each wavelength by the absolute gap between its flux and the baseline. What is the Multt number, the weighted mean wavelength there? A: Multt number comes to 5994.5 Ang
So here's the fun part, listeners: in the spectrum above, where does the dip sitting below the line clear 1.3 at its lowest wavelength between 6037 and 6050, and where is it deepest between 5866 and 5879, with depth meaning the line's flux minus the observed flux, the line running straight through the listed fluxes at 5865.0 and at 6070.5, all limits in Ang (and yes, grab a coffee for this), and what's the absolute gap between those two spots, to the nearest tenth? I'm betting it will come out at 168.0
